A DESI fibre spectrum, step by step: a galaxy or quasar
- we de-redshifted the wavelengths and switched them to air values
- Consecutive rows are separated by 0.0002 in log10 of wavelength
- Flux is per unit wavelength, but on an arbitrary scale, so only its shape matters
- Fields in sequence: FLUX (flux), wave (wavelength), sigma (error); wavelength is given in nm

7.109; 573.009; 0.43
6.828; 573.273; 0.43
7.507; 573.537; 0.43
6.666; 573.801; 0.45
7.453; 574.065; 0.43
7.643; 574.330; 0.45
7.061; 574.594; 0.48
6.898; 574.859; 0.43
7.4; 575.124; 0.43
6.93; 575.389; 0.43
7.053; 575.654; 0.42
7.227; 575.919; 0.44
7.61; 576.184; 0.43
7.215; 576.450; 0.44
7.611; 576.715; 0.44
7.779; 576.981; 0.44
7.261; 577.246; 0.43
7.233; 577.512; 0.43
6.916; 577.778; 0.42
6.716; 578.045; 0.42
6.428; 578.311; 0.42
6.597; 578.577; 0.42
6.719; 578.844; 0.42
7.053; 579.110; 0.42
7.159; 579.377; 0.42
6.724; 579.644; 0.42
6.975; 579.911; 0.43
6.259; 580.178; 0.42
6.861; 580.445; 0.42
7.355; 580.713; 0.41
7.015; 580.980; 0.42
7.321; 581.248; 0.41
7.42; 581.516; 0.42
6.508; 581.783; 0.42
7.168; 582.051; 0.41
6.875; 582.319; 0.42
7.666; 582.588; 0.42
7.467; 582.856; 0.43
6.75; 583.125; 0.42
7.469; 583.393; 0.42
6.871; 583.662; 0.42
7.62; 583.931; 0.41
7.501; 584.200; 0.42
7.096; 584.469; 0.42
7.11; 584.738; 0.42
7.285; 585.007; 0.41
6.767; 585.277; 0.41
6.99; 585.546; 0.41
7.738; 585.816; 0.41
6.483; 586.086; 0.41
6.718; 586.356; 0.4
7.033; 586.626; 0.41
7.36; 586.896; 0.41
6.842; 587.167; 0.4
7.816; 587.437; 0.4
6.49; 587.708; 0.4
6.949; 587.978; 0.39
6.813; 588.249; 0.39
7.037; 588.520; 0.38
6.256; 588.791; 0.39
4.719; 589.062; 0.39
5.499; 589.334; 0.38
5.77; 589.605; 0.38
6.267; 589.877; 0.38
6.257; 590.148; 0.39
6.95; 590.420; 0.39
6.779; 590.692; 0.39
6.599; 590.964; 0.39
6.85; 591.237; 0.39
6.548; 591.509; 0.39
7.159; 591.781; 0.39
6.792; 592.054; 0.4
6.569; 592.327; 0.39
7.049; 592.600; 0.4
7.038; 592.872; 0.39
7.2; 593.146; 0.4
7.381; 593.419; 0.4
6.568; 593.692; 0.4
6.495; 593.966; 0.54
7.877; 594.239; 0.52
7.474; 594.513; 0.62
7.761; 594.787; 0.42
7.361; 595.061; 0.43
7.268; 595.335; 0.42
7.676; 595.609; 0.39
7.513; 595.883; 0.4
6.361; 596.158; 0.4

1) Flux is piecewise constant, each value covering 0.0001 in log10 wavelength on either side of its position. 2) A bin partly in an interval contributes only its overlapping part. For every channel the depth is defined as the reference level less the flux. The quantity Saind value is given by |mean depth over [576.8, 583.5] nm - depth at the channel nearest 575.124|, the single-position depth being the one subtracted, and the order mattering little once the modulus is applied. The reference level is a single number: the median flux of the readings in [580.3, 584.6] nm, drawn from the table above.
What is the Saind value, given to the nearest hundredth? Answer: 0.37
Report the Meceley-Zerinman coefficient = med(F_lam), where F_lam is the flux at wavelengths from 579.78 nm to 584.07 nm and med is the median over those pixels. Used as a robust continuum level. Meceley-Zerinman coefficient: 7.09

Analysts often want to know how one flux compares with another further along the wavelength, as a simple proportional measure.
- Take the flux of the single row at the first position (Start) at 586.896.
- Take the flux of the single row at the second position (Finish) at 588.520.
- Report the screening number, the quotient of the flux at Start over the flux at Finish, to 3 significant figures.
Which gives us 1.05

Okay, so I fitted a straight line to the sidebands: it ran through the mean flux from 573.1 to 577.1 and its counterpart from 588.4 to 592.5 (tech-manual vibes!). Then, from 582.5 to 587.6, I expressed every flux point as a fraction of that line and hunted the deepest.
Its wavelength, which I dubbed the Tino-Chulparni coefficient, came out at 586.086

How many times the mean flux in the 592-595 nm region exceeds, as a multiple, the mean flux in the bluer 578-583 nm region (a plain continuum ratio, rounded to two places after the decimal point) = 1.02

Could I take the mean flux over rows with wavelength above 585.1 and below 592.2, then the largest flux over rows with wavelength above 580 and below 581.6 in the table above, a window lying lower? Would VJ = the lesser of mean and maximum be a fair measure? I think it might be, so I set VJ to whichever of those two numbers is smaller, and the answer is 6.67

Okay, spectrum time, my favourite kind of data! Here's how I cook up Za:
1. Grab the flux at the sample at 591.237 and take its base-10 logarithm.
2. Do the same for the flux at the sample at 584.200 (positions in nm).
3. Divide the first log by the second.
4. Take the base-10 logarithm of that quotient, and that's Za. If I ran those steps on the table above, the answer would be -0.020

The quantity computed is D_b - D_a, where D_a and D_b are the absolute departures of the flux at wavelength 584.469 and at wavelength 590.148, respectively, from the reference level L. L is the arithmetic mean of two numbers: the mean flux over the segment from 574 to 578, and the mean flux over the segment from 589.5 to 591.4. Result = 0.4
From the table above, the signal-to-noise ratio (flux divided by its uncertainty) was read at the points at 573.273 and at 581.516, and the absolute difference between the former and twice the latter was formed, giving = 19.5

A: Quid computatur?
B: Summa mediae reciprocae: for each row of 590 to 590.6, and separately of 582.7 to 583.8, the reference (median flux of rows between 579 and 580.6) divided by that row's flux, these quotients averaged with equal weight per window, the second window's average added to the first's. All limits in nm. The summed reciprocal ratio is 2.02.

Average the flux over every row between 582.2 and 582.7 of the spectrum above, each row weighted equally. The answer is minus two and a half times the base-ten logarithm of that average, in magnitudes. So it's -2.15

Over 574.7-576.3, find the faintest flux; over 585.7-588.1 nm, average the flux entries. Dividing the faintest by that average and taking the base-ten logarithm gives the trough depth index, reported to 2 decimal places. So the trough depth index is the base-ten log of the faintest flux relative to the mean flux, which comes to -0.01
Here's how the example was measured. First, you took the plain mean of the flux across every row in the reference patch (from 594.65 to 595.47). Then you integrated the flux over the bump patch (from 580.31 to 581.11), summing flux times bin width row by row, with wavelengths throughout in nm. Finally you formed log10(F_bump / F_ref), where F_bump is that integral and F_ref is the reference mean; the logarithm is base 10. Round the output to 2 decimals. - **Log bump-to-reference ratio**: -0.12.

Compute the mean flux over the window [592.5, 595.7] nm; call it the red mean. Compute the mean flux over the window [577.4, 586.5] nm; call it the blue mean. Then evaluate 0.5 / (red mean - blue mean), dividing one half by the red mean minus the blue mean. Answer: 2.1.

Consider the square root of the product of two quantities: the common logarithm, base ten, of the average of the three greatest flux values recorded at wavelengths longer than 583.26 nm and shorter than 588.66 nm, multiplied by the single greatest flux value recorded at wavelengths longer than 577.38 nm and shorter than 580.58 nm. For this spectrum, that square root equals 2.53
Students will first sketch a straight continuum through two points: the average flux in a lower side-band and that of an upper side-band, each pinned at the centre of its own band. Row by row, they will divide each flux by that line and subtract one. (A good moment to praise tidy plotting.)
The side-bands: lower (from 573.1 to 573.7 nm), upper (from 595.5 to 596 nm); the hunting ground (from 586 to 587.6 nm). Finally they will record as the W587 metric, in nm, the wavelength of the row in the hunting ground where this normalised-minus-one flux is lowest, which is 586.086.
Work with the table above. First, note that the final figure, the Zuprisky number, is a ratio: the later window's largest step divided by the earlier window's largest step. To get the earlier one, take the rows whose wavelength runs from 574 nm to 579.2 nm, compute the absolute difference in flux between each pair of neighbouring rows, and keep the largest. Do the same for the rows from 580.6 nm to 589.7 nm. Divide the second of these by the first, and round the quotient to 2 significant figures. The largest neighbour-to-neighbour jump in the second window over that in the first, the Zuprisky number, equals 2.6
